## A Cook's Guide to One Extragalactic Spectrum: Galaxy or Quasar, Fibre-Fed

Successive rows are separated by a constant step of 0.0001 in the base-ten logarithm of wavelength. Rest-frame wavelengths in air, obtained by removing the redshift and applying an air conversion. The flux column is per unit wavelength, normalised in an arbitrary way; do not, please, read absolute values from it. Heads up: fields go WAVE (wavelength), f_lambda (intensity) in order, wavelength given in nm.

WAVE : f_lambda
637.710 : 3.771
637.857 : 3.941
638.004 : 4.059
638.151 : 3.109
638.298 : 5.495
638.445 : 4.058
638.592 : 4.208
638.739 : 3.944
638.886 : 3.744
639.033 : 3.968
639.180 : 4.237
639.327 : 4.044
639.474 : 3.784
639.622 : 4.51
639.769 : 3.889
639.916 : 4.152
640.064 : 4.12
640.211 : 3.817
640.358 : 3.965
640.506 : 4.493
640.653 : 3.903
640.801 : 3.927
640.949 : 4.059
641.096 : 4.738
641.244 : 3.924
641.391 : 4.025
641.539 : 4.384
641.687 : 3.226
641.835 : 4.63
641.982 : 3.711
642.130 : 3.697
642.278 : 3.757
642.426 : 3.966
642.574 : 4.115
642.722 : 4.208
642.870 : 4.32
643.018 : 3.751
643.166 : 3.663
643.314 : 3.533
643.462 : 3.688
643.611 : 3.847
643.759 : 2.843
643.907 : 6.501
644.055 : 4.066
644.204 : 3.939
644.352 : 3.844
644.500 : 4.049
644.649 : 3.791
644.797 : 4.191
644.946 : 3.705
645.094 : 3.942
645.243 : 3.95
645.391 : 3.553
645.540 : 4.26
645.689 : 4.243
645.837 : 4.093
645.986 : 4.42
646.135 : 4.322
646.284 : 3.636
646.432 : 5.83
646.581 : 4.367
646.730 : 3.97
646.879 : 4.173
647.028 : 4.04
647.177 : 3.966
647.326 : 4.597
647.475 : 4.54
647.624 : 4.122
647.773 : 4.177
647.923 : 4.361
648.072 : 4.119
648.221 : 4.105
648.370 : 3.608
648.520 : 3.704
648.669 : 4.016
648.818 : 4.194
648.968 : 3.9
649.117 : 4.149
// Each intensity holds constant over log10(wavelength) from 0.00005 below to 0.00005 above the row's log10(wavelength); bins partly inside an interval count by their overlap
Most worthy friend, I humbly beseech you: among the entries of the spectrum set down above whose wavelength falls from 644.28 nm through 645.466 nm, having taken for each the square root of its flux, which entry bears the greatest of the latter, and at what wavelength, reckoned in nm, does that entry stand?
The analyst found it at 644.797 nm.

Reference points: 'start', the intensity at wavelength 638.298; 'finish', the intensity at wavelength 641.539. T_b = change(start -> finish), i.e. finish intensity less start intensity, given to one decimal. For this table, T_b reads -1.1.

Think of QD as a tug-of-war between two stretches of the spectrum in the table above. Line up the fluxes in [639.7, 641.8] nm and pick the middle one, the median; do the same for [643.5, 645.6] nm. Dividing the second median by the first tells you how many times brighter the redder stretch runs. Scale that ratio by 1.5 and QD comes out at 1.480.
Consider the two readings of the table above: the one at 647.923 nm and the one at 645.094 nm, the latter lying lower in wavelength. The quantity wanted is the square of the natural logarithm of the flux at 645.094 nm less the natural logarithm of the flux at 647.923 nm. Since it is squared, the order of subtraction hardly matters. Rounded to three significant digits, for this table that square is 0.0102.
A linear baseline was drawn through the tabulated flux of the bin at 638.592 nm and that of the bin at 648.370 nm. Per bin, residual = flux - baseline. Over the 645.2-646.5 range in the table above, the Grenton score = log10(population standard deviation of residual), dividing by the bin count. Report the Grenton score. -0.2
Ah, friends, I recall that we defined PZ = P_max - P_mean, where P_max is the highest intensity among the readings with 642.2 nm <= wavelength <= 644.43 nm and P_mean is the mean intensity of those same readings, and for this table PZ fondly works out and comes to 2.5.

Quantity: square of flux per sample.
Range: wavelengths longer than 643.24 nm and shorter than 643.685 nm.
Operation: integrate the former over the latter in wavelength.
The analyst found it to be 6.1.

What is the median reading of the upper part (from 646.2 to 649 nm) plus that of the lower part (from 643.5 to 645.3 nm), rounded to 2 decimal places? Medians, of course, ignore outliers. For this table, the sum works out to 8.06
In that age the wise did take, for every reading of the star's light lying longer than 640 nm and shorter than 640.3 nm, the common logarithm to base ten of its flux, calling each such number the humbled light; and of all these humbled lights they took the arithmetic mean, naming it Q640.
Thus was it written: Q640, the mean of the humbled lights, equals 0.60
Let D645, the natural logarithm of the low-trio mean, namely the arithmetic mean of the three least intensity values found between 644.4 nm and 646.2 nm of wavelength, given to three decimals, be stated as 1.304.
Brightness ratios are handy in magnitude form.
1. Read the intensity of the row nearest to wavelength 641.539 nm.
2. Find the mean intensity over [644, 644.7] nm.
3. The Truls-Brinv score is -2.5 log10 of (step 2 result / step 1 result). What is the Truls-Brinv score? 0.117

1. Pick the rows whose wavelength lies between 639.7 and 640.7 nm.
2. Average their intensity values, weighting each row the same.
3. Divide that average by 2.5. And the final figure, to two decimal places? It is 1.62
